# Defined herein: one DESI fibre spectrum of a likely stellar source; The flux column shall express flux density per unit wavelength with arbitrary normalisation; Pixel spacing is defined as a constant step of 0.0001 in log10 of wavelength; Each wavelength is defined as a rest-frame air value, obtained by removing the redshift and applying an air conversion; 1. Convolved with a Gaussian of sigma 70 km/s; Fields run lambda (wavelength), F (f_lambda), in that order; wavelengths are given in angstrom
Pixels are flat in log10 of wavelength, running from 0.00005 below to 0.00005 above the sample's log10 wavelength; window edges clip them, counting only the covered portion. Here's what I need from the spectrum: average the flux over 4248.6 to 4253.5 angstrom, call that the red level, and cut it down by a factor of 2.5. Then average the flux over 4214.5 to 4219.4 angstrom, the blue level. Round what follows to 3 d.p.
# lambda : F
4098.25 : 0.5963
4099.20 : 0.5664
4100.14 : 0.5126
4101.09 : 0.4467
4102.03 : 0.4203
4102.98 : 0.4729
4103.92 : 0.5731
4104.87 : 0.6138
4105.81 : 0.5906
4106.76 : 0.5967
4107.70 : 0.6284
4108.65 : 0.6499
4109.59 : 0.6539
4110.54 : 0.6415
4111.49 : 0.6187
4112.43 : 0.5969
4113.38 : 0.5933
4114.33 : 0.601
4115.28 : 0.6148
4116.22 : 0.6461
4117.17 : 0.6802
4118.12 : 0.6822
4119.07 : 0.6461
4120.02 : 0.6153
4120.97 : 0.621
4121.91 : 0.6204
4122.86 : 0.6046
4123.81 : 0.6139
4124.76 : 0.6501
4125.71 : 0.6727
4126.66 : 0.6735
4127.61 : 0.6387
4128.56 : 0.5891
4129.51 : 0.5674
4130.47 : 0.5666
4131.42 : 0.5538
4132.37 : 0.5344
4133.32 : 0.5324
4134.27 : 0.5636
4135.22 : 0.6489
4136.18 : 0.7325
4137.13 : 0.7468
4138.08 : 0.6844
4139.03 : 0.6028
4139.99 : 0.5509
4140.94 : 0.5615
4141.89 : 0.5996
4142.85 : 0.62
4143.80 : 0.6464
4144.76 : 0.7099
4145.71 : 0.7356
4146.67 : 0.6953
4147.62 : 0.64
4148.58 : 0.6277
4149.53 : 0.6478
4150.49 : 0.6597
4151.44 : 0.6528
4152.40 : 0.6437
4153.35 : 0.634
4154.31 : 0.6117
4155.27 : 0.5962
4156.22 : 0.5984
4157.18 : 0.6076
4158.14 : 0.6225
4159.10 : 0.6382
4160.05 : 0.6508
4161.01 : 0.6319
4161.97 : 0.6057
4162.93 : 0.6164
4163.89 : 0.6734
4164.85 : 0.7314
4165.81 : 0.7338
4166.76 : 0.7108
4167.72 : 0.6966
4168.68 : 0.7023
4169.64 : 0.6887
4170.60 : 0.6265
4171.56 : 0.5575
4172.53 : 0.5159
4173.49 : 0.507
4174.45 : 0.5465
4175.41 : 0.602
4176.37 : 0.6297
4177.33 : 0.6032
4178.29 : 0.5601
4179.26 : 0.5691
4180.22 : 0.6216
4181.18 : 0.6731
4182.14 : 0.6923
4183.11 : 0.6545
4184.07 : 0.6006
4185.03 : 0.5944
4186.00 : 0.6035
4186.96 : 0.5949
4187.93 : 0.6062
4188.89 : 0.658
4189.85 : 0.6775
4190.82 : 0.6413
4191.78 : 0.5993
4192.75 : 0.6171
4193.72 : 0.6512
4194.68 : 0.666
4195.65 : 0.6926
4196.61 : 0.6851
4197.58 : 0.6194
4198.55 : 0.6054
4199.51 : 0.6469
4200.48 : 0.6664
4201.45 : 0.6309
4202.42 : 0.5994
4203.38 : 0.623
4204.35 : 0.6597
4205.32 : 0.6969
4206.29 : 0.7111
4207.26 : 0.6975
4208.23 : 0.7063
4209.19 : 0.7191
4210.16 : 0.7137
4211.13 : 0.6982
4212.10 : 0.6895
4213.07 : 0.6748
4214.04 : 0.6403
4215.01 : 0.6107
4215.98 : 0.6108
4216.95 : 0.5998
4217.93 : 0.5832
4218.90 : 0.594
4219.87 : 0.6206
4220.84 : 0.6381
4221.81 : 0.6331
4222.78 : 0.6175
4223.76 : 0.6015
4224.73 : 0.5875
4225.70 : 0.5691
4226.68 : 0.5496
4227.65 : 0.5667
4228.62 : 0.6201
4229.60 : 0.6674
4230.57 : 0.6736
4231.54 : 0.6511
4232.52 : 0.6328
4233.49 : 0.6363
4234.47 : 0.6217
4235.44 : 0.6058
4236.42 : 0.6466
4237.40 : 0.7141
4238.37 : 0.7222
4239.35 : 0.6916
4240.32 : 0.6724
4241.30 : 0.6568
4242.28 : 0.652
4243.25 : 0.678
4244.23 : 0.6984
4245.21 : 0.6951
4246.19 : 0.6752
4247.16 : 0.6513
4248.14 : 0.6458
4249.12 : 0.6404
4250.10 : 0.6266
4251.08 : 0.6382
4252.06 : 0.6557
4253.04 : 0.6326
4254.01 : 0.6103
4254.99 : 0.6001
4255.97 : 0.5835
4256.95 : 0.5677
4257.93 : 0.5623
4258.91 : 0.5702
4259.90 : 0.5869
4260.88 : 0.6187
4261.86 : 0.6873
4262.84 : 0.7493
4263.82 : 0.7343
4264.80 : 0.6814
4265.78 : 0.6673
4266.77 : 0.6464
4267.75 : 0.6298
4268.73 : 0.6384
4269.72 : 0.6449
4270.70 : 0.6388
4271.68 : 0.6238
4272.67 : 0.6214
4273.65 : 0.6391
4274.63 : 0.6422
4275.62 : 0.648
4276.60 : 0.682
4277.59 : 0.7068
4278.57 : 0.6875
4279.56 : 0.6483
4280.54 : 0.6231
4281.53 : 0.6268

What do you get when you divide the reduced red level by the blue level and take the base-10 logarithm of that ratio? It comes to -0.371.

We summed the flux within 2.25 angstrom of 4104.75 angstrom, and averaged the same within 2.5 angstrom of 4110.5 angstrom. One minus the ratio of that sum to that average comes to -3.5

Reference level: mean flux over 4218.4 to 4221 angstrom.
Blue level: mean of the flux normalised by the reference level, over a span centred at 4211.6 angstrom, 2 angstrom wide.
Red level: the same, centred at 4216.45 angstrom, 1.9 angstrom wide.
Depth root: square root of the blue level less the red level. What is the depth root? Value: 0.38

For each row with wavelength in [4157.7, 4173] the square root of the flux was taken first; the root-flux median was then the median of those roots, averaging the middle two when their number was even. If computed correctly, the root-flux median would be 0.803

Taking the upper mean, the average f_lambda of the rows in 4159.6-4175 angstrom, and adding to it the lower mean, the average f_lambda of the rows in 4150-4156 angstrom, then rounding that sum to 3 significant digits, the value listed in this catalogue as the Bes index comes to 1.27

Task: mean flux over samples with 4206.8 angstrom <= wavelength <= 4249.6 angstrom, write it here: 0.647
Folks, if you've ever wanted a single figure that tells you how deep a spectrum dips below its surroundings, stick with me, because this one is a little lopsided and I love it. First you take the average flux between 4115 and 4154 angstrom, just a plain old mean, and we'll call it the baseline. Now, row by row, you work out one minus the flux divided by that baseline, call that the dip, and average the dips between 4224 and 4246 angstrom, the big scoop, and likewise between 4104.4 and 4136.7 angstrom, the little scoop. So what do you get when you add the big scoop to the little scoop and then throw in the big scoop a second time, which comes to -0.022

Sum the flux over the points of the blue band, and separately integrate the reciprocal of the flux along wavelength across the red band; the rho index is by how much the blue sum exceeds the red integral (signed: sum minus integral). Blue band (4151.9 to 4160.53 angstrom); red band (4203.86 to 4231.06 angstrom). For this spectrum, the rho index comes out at -37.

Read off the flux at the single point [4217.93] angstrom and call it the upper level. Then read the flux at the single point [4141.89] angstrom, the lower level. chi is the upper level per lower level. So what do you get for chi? 0.97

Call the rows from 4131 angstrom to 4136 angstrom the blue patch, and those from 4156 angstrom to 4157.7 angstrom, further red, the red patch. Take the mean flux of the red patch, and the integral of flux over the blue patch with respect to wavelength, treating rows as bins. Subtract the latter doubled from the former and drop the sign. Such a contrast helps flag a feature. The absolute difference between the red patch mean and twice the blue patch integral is 5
